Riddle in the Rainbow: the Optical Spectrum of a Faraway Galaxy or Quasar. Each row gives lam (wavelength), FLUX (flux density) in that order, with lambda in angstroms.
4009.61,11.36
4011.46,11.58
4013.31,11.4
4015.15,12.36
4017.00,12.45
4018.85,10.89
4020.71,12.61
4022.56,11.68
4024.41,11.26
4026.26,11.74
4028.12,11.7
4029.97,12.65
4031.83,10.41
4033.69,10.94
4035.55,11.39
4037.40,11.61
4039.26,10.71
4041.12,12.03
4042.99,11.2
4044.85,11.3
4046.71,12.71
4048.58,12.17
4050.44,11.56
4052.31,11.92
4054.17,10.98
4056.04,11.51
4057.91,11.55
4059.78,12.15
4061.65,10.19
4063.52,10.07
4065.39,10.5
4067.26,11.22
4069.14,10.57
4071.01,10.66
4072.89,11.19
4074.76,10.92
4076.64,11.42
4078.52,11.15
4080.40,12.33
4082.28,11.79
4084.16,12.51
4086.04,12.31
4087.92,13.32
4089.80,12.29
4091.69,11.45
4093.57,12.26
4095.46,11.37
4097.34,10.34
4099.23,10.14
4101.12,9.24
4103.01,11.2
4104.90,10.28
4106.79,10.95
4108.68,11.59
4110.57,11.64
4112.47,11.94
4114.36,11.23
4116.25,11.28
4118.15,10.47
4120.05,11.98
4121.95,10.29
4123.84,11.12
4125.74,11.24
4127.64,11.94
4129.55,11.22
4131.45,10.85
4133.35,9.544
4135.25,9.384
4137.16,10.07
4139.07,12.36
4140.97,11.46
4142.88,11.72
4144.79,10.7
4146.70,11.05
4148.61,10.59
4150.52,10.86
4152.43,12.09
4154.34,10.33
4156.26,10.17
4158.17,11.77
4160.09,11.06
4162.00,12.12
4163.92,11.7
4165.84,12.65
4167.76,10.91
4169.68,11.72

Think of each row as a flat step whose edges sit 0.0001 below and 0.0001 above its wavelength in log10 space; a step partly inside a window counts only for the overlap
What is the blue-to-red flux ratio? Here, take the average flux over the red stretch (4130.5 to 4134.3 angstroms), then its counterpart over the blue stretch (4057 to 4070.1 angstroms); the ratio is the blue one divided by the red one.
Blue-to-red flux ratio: 1.07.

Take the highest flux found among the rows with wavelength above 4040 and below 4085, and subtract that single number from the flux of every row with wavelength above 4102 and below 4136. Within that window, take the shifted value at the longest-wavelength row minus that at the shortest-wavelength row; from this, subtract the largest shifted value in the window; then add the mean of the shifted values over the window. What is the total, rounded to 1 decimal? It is -2.8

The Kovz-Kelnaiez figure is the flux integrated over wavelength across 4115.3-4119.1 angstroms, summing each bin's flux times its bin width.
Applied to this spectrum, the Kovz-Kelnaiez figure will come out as 41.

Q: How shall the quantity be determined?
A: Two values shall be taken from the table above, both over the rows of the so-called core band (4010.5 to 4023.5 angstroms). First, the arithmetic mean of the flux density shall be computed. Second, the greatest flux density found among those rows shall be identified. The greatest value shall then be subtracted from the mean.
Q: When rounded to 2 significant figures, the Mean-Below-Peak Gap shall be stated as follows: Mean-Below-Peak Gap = -0.76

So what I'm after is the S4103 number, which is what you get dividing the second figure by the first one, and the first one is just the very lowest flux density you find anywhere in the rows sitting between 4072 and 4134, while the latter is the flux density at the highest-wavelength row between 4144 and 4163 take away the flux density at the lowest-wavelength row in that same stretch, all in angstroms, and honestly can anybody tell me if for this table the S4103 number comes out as 0.15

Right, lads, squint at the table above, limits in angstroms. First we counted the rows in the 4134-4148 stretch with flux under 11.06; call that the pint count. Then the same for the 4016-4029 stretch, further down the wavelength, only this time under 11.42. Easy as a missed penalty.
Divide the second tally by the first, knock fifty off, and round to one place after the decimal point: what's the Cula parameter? -49.5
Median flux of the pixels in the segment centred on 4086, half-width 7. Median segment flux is 12.31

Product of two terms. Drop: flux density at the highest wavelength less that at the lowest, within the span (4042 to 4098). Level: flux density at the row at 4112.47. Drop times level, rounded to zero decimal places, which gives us -10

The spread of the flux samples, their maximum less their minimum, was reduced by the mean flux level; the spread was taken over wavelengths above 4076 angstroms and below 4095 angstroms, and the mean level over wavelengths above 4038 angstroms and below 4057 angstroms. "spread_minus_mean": -9.4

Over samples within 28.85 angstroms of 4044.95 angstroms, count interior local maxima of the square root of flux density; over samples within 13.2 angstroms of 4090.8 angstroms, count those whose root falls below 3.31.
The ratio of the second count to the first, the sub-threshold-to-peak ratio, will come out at 0.3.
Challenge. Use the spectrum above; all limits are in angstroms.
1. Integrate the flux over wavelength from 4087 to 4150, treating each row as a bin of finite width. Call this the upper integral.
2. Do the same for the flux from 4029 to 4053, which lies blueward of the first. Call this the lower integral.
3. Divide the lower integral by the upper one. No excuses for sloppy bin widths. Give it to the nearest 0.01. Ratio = 0.40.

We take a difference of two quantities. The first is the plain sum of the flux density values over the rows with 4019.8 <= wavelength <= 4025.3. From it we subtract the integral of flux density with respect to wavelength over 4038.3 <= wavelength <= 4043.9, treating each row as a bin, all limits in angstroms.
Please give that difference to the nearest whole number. -28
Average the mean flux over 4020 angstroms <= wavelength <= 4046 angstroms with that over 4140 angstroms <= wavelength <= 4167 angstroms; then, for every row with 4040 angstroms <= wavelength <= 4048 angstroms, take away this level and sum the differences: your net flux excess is 1.6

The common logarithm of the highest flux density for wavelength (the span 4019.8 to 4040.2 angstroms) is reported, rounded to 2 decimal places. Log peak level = 1.10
